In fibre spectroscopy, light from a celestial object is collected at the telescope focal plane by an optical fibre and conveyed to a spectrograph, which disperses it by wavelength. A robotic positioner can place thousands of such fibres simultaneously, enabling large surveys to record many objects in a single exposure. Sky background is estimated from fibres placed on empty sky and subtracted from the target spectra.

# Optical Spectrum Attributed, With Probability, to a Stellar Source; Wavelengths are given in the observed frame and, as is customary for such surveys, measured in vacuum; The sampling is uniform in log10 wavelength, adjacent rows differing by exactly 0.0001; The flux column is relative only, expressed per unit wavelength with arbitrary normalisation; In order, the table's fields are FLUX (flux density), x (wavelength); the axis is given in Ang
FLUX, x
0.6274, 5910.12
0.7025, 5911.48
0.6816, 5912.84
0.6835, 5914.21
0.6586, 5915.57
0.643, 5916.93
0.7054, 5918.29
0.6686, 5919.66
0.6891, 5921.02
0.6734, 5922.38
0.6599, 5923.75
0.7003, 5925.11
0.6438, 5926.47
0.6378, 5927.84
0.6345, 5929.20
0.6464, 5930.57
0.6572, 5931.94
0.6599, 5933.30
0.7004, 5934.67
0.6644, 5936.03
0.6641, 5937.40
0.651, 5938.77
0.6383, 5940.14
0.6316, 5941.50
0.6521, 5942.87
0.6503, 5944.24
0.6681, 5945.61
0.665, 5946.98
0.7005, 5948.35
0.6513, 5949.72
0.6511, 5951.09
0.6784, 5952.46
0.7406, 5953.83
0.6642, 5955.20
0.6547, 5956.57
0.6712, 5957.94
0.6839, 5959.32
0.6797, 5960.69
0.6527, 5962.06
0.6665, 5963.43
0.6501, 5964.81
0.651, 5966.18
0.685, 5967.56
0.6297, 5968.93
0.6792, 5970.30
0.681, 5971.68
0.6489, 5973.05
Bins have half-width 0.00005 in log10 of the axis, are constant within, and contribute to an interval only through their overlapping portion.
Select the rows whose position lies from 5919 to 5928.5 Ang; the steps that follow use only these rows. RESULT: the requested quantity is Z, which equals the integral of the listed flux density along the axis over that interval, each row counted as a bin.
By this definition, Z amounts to 6.35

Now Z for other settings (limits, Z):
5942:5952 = 6.62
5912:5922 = 6.76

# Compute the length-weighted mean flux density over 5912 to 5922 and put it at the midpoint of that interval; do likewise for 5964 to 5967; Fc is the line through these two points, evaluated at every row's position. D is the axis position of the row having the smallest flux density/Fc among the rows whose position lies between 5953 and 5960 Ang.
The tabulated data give 5956.57 Ang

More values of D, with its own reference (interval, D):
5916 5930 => 5929.20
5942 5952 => 5944.24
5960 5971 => 5968.93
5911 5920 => 5916.93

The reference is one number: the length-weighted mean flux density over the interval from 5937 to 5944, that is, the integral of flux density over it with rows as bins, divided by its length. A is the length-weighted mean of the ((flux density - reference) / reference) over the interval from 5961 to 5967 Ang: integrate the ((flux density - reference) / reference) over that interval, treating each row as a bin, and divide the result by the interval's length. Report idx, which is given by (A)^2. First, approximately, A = 0.016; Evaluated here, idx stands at 0.0003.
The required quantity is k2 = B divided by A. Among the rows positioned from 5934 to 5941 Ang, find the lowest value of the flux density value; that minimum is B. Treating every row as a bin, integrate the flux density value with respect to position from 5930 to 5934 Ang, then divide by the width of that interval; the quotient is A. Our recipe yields 0.975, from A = 0.655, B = 0.6383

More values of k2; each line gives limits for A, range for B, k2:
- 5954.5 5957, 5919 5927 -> 0.974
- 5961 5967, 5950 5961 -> 0.991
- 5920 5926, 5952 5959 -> 0.963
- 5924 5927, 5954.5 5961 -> 0.972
